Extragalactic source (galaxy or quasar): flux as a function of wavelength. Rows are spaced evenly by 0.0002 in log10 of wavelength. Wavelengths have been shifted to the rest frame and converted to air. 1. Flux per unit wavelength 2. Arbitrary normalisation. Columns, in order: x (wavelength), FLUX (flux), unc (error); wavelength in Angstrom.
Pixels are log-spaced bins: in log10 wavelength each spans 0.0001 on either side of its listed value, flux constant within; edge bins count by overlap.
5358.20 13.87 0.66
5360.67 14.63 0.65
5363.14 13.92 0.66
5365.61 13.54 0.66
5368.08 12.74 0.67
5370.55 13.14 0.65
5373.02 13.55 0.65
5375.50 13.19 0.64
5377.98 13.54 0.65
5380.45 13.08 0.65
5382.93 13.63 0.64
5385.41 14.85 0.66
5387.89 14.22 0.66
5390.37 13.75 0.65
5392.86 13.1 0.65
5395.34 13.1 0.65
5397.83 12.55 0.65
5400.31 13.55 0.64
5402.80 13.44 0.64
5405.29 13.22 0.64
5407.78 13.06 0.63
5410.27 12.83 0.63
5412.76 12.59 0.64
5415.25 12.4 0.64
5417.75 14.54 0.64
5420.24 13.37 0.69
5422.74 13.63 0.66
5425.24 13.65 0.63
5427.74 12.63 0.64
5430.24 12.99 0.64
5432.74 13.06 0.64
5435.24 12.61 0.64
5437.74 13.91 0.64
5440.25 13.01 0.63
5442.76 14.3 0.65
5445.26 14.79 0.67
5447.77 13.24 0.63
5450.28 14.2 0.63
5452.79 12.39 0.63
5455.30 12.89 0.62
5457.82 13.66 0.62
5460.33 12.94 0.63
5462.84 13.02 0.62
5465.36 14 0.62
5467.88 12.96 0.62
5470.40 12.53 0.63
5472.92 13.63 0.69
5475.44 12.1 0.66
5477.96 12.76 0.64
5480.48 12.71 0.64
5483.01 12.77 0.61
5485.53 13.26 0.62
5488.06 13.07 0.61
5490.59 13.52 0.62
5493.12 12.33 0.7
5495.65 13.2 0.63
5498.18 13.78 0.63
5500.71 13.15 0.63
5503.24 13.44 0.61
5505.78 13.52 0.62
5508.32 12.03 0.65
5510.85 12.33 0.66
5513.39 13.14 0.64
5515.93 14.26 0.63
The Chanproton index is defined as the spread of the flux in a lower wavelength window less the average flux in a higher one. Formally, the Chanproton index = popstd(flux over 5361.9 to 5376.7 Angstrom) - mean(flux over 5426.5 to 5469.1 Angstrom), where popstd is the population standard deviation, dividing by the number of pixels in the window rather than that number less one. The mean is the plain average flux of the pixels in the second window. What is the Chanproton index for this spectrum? -13.0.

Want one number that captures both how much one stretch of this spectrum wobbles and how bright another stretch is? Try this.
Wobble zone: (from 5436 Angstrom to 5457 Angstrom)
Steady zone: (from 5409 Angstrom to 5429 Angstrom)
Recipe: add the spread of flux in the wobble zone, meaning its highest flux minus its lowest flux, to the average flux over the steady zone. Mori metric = 15.6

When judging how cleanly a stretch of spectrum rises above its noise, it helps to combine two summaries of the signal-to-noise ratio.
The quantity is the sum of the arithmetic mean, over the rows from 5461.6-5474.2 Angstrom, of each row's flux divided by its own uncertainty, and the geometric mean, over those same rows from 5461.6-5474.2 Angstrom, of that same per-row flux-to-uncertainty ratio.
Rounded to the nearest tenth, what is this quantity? 41.6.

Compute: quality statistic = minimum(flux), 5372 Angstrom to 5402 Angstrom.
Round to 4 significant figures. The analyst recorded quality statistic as 12.55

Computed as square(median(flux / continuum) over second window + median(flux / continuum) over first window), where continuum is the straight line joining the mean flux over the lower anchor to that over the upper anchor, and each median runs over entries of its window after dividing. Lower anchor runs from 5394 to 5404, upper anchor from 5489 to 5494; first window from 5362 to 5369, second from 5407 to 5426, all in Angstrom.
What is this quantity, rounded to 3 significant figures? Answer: 4.12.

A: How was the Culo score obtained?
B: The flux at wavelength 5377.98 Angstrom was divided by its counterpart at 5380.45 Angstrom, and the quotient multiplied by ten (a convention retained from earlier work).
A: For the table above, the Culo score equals 10.4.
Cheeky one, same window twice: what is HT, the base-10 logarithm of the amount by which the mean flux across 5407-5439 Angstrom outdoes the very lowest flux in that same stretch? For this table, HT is -0.11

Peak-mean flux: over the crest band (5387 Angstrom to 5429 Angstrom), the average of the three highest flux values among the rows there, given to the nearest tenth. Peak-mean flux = 14.2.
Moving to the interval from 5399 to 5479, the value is 14.5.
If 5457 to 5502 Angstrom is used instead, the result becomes 13.8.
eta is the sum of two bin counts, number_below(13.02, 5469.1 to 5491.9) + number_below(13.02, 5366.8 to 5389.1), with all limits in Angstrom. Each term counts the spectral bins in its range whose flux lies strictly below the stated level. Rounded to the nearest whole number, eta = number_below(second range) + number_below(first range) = 6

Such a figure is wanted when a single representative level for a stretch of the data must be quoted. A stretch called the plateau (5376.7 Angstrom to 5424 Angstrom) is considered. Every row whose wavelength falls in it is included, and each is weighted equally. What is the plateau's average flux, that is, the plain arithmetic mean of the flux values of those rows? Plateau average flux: 13.39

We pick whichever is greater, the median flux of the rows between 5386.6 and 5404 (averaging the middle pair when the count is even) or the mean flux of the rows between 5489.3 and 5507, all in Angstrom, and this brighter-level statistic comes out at 13.4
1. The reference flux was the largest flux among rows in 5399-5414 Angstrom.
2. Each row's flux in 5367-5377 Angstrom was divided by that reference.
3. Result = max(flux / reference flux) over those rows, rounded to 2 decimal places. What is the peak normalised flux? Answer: 1.00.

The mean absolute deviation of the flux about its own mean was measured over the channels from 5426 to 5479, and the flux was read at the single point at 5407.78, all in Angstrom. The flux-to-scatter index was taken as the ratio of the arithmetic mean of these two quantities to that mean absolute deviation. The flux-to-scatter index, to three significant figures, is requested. 12.0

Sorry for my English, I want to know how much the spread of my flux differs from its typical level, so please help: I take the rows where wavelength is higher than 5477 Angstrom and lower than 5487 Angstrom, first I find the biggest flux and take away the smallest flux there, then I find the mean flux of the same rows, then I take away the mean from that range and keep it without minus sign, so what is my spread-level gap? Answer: 12.3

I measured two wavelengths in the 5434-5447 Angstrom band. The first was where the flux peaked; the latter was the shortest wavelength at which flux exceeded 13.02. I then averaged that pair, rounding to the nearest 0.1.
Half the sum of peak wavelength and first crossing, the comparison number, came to 5441.5 Angstrom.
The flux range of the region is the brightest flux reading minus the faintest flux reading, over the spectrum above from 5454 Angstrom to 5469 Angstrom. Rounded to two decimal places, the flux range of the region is 1.11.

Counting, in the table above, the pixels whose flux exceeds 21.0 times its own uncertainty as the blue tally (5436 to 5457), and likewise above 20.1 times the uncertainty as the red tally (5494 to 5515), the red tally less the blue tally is 1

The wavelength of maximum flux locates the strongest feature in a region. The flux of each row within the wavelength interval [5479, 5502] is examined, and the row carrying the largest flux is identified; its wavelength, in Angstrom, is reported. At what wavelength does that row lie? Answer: 5498.18 Angstrom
